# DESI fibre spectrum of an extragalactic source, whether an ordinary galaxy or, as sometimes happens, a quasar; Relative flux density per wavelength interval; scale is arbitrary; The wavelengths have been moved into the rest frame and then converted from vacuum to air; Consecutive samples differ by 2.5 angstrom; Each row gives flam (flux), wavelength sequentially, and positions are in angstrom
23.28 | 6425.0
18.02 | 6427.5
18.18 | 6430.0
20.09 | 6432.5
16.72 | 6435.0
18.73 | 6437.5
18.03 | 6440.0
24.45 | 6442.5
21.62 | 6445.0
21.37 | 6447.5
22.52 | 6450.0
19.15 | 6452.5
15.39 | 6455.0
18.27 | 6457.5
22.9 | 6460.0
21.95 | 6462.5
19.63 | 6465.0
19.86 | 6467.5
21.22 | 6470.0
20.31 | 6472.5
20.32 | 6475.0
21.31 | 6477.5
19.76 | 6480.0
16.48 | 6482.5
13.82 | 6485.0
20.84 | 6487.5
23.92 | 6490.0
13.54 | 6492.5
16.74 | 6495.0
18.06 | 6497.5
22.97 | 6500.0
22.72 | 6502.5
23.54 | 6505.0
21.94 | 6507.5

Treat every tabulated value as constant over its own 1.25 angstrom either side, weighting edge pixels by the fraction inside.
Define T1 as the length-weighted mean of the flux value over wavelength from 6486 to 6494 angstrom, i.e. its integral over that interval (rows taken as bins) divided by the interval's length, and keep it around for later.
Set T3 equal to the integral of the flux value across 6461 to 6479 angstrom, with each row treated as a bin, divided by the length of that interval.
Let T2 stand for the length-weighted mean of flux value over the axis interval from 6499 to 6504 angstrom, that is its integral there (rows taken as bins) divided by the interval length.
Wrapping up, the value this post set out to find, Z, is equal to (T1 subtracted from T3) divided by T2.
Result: 0.07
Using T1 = 19.2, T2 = 22.9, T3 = 20.7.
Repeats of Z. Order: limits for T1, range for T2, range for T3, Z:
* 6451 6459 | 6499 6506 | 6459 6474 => 0.13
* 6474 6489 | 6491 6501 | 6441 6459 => 0.09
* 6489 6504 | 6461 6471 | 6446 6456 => 0.01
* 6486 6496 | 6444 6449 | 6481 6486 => -0.15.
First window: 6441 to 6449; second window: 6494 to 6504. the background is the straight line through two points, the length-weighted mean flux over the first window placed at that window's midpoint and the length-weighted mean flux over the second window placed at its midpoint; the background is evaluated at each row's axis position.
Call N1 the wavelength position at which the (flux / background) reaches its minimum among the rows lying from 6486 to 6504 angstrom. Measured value 6492.5 angstrom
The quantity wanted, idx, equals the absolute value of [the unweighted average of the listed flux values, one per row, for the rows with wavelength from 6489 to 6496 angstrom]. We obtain 18.1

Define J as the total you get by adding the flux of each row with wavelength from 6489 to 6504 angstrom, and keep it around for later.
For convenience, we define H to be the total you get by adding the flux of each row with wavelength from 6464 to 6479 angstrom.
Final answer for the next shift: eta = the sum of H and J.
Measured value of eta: 241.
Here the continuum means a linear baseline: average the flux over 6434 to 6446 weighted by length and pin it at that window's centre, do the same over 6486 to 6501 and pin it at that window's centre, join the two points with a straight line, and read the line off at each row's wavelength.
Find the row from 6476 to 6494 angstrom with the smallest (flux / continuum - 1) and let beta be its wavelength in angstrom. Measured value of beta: 6492.5 angstrom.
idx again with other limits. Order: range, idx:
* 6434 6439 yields 17.7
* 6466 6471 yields 20.5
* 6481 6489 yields 17.0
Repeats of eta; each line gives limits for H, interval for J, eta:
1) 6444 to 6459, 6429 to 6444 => 235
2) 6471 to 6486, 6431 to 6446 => 232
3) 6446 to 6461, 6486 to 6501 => 236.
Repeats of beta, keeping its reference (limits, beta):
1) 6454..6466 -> 6455.0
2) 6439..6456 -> 6455.0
